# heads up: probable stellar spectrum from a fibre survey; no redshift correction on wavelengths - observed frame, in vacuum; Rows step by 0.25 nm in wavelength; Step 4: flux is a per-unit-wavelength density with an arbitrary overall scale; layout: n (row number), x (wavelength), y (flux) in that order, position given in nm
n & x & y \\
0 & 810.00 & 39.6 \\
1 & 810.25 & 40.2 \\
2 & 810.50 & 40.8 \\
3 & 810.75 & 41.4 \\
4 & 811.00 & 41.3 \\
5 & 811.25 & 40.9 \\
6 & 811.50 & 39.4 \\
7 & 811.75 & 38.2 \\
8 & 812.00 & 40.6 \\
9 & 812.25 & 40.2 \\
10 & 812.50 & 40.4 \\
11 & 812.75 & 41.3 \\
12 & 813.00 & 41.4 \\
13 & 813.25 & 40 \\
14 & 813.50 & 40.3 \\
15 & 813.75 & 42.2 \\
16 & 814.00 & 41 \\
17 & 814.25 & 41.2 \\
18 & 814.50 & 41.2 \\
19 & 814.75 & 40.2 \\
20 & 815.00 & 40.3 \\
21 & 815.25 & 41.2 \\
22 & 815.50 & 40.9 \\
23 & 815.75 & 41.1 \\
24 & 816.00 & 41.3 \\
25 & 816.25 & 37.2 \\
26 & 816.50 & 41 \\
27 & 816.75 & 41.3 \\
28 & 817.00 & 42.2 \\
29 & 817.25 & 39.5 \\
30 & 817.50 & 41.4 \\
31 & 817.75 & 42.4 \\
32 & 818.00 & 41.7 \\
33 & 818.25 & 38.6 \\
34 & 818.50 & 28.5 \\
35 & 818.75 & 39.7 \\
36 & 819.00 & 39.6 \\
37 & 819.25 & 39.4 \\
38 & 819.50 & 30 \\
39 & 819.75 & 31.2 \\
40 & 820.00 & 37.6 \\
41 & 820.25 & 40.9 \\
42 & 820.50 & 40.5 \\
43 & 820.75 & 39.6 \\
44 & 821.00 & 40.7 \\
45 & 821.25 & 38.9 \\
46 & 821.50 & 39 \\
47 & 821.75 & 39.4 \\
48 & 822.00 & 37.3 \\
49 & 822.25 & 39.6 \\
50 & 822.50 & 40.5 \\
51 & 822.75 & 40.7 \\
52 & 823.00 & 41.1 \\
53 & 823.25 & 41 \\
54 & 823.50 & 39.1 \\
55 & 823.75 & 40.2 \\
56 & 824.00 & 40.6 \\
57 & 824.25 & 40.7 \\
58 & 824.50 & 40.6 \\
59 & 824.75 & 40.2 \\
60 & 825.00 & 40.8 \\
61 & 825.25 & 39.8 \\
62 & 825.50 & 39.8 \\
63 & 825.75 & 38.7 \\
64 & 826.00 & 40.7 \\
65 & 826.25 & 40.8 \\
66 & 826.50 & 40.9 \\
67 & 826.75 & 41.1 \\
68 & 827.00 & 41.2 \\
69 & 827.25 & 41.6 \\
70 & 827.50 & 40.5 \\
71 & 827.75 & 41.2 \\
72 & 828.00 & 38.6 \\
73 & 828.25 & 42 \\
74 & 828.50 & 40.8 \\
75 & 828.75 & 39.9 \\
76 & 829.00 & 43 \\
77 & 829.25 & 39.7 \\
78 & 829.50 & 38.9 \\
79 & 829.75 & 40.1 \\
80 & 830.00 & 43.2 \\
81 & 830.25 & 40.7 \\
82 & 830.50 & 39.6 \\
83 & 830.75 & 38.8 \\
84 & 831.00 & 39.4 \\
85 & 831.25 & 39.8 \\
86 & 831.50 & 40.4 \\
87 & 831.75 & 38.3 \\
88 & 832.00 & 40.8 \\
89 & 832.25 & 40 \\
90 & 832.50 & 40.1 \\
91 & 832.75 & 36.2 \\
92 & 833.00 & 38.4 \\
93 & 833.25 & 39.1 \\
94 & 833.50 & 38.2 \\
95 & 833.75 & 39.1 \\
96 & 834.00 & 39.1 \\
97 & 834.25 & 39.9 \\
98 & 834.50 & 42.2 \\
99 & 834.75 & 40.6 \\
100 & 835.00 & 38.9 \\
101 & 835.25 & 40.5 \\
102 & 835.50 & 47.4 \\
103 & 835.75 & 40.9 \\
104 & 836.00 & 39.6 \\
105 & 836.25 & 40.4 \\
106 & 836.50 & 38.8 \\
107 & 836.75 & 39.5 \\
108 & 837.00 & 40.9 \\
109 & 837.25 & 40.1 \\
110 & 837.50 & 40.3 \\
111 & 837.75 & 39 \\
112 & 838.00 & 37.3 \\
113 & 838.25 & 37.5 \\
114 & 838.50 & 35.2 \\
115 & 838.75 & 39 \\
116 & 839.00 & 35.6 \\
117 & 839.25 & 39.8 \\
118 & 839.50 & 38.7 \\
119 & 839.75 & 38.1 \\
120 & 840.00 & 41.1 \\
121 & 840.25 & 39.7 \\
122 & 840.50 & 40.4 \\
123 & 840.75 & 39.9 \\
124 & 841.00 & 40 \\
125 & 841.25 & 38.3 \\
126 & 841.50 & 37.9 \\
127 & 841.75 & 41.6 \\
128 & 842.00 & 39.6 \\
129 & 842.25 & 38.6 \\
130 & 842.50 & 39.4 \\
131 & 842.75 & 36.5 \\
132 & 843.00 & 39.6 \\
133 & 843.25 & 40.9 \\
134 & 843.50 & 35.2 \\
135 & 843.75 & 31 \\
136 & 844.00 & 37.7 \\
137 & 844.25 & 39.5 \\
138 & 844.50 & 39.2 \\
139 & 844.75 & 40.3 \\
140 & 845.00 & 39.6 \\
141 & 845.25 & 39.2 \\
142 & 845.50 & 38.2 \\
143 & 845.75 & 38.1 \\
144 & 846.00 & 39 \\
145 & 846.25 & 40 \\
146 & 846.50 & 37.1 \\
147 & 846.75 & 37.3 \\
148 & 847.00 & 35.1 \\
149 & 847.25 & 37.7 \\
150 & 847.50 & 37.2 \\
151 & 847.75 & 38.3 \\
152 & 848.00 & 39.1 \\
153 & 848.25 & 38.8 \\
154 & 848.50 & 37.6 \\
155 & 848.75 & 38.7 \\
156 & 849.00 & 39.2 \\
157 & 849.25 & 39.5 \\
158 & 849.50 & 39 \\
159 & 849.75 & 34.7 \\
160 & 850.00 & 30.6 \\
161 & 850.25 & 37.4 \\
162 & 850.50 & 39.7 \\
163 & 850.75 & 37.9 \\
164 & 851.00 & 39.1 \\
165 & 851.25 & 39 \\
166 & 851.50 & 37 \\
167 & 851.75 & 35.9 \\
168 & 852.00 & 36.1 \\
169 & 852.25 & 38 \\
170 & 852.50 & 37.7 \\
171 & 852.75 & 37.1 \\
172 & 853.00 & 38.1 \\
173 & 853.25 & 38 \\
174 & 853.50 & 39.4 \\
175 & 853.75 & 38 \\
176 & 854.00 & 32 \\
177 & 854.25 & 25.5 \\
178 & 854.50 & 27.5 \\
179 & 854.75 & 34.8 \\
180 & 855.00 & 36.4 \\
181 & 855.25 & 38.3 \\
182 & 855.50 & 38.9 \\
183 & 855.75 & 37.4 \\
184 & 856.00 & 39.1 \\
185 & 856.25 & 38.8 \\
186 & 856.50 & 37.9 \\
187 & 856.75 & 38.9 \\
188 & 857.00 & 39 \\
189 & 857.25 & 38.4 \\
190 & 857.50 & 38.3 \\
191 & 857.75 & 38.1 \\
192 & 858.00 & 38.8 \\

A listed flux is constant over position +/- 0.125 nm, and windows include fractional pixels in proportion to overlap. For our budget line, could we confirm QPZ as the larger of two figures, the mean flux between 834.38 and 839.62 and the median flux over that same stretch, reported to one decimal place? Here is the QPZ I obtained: 39.6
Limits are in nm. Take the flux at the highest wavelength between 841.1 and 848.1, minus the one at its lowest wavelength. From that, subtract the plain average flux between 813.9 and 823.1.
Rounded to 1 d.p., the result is -38.6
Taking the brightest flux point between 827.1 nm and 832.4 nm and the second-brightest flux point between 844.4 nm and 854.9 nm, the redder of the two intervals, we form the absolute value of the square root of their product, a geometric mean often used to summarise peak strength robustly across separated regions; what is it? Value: 41.6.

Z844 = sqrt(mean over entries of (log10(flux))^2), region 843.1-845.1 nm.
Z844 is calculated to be 1.58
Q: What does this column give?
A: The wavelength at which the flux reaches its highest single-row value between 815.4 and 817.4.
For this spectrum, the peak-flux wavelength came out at 817.00 nm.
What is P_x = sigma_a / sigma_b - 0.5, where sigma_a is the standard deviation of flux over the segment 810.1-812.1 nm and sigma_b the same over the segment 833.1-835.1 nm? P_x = 0.36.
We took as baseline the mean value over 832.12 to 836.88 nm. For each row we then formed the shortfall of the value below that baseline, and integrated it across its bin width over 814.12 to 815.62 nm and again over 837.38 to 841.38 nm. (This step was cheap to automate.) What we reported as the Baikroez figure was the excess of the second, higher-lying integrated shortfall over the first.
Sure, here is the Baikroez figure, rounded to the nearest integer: 6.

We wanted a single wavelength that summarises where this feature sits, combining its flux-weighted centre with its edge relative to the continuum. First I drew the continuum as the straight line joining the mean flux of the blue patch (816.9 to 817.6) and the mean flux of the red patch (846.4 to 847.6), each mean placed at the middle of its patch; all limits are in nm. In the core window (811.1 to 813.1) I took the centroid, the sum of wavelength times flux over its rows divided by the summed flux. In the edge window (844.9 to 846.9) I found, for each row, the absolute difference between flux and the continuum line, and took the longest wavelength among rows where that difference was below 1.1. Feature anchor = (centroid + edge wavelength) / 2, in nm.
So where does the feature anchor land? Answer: 829.44 nm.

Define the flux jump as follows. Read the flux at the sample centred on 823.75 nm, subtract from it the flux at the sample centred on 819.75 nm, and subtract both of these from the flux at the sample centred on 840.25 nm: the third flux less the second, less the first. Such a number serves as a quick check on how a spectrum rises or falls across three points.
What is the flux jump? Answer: -32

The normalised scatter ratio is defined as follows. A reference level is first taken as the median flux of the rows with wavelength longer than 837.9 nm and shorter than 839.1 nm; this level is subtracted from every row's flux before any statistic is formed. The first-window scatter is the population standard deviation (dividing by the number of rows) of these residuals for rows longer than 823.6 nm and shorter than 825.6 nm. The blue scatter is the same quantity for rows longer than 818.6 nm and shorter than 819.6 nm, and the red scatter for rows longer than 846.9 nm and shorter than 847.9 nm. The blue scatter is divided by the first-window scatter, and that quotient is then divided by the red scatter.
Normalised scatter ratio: 9.3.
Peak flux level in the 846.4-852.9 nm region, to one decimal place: 39.7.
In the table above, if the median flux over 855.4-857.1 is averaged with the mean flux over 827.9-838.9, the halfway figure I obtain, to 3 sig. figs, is 39.4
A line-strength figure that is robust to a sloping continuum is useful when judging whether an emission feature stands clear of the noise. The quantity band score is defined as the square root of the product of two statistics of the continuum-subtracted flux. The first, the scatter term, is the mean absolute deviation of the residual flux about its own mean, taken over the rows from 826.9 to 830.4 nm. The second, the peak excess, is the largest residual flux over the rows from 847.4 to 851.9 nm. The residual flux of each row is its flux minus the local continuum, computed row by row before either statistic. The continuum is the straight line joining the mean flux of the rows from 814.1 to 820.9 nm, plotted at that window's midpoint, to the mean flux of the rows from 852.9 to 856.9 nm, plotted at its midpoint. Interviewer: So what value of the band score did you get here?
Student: 1.79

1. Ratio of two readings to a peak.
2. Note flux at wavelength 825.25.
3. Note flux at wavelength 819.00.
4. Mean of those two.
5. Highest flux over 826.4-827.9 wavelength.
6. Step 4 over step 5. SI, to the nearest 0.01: 0.95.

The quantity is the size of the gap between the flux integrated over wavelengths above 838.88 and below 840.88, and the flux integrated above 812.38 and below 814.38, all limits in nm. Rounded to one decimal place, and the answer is 3.6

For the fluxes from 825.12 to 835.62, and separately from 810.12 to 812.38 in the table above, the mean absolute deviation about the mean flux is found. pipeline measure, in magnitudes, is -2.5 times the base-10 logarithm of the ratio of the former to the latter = -0.52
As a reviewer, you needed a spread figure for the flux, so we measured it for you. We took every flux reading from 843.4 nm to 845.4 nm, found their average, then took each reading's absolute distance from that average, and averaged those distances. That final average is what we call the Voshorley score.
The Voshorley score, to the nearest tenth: 2.3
